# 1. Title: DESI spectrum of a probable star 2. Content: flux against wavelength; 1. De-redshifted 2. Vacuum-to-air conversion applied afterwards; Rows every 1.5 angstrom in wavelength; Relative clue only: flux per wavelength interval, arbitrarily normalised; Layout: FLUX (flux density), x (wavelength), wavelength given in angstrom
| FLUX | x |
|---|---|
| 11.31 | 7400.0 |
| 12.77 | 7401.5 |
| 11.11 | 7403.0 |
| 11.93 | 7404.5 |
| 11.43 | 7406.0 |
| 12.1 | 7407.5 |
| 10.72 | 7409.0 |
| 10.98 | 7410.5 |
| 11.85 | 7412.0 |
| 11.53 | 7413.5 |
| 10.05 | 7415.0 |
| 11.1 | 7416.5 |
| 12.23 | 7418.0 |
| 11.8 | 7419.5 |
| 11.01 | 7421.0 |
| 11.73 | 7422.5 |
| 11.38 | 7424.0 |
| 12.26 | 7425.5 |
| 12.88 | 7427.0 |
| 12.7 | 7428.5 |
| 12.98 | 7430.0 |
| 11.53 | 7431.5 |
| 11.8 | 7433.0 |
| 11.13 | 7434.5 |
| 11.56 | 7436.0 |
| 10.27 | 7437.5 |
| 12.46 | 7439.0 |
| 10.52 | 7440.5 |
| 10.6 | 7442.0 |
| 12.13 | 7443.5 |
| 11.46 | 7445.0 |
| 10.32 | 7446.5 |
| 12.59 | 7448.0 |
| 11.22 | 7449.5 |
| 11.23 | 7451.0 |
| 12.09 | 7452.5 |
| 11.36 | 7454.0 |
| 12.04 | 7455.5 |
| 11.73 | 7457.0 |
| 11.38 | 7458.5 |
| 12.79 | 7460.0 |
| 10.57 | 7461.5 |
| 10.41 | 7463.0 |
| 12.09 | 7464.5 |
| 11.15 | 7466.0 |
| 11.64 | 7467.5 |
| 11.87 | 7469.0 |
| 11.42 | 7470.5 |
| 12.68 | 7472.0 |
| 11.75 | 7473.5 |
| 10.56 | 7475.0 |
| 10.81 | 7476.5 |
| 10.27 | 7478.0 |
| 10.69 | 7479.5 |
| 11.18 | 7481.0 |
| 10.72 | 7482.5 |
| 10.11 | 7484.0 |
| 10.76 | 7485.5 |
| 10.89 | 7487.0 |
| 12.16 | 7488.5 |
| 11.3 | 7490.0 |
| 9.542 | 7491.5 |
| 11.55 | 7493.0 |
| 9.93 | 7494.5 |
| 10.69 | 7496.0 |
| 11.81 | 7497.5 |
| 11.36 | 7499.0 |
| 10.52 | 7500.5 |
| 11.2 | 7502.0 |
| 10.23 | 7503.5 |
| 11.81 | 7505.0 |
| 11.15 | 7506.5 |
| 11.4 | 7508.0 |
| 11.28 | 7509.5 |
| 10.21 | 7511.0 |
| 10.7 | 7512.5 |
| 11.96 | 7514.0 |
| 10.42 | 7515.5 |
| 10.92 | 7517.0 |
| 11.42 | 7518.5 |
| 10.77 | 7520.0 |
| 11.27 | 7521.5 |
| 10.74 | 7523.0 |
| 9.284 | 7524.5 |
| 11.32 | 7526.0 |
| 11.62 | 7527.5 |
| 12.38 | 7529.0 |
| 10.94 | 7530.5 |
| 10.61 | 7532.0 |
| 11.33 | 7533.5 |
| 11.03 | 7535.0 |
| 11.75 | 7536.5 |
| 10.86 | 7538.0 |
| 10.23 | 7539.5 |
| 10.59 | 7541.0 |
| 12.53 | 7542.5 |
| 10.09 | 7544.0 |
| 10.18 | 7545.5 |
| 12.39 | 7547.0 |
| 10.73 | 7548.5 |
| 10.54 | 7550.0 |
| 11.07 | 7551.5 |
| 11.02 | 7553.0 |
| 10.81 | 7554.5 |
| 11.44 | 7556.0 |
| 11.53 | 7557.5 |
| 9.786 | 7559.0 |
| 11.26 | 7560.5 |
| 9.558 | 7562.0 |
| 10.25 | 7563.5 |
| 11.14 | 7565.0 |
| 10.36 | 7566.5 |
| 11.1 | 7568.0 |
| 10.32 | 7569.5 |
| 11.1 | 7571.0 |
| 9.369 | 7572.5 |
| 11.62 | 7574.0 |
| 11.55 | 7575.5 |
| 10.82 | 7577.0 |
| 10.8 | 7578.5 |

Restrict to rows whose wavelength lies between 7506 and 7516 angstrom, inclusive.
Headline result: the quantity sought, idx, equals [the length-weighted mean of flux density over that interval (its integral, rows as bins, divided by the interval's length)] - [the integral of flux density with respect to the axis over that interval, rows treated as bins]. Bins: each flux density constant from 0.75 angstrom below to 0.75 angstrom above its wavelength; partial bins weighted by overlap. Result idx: -99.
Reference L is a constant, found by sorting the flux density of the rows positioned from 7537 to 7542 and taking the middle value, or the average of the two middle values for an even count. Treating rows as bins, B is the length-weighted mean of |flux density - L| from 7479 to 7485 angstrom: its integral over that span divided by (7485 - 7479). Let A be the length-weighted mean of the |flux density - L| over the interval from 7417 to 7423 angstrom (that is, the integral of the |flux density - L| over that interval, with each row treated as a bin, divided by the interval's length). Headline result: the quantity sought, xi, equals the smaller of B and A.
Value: 0.33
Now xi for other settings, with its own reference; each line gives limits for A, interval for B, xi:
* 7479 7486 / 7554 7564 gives 0.31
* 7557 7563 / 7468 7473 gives 0.84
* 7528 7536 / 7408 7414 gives 0.69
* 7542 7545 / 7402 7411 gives 0.84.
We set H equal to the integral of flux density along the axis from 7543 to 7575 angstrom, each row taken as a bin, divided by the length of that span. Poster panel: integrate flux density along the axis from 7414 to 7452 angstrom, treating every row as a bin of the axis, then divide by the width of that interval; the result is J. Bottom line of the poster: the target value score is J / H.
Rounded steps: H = 10.8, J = 11.6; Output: 1.07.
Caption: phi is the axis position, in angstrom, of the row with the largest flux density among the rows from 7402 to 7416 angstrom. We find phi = 7407.5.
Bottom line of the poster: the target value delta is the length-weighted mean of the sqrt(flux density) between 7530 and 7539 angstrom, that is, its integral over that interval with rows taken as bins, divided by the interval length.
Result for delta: 3.33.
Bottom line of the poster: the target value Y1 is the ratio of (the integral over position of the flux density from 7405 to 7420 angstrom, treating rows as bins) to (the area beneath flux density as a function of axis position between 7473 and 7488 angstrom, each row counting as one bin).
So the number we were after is 1.06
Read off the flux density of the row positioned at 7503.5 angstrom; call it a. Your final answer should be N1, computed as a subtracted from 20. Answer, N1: 9.8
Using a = 10.23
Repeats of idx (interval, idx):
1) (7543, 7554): -109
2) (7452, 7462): -106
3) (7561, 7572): -105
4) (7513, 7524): -110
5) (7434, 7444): -101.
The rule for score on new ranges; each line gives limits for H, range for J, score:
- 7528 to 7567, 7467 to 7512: 1.01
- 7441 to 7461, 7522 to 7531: 0.95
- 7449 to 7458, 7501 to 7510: 0.96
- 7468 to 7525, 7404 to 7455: 1.05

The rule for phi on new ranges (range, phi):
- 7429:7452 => 7430.0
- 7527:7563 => 7542.5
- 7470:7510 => 7472.0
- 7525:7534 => 7529.0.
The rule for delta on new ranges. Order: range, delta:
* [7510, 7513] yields 3.24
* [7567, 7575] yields 3.27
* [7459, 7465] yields 3.38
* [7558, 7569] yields 3.24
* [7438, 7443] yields 3.34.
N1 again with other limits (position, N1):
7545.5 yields 9.8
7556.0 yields 8.6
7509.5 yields 8.7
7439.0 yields 7.5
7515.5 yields 9.6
